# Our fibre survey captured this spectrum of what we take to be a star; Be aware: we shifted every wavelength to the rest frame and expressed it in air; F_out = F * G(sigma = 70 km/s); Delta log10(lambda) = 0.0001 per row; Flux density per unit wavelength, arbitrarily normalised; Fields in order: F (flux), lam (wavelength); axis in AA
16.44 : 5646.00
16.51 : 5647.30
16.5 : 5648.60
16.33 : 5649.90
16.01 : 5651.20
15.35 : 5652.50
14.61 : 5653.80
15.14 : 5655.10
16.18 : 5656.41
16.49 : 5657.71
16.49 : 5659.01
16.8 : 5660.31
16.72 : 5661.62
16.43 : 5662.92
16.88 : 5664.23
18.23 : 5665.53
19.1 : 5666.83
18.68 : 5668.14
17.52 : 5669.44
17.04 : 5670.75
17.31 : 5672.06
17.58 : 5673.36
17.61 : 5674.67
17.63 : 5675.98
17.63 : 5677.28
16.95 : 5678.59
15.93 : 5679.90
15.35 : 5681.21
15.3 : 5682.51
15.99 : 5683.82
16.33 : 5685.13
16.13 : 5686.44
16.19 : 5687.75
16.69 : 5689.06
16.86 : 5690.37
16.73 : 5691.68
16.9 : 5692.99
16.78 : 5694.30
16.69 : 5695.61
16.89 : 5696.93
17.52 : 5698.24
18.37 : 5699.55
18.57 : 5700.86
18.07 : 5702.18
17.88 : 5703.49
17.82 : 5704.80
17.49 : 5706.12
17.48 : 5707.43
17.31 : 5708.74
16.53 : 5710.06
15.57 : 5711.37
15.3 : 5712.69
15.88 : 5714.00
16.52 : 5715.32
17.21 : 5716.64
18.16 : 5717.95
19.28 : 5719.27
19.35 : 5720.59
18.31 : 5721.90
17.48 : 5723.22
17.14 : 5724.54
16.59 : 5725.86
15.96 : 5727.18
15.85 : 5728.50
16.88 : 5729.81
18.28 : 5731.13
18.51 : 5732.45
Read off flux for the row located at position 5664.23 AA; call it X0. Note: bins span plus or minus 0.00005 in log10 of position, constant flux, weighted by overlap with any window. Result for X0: 16.88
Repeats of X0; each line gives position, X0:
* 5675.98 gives 17.63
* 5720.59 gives 19.35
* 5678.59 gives 16.95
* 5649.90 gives 16.33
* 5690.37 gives 16.86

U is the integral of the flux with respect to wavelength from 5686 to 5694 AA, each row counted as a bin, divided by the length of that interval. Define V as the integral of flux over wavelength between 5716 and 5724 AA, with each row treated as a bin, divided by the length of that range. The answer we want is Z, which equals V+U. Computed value 34.9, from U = 16.6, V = 18.3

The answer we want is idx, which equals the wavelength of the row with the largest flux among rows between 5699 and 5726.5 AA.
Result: 5720.59 AA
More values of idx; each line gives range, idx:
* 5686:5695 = 5692.99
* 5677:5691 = 5677.28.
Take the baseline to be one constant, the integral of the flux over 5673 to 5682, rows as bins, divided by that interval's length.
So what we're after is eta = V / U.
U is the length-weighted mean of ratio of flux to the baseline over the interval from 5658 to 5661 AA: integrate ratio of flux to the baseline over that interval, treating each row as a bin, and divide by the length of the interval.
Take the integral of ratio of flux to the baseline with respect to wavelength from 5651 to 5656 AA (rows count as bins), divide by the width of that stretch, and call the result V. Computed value 0.92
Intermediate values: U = 0.983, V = 0.90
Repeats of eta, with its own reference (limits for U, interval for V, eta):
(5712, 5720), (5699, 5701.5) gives 1.08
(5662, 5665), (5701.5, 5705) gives 1.07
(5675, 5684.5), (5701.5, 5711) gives 1.06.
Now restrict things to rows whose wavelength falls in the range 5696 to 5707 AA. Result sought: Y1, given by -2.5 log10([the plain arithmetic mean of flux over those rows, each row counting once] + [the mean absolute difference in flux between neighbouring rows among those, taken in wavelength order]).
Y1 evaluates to -3.15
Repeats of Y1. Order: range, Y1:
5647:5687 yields -3.08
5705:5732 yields -3.12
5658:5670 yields -3.14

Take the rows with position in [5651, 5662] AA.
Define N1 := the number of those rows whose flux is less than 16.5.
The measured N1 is 7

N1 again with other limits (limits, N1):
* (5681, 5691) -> 6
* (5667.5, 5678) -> 0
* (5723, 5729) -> 2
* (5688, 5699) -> 0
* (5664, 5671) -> 0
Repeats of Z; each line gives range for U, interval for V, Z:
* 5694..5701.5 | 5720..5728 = 34.9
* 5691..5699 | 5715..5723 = 35.1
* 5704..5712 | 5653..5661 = 33.0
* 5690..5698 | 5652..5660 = 32.6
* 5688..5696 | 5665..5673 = 34.7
